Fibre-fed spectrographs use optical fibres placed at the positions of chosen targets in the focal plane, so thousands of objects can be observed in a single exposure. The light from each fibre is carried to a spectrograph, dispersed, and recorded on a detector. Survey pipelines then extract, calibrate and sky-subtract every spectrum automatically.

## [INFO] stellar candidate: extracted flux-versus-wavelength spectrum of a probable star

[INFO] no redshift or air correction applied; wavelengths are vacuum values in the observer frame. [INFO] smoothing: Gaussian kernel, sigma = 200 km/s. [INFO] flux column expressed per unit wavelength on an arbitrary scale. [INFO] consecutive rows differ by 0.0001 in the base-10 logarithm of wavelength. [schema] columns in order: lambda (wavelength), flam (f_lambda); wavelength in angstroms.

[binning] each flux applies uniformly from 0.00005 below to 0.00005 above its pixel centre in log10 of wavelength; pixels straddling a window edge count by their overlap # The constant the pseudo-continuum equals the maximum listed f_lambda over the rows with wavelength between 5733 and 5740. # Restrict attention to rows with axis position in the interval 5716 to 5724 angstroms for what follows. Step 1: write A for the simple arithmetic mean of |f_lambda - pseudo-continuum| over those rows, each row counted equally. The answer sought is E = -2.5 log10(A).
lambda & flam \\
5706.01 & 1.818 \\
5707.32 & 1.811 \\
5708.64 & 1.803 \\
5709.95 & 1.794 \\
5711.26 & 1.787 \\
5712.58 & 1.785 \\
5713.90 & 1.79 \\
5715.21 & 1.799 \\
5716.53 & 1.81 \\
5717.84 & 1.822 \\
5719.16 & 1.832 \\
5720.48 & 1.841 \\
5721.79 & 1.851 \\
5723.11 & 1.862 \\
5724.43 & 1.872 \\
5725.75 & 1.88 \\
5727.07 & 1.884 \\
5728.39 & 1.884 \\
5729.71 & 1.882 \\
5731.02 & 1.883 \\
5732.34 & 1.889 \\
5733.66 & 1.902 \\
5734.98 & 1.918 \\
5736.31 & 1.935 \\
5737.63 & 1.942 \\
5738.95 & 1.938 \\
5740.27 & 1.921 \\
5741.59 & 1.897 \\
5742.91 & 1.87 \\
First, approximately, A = 0.11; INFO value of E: 2.4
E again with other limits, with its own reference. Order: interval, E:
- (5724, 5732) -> 3.0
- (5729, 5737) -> 3.5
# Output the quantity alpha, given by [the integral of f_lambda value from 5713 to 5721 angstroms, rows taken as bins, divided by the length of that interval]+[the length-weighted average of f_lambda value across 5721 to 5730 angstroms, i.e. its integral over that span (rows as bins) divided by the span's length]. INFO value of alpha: 3.69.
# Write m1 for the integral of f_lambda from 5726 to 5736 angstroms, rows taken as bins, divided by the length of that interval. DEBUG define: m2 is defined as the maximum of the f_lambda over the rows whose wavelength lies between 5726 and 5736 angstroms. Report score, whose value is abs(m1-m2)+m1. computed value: 1.92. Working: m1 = 1.89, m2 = 1.918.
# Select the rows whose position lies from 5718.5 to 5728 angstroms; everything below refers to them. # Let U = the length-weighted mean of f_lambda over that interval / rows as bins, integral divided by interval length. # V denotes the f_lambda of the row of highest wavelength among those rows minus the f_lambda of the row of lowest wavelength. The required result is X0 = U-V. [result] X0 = 1.81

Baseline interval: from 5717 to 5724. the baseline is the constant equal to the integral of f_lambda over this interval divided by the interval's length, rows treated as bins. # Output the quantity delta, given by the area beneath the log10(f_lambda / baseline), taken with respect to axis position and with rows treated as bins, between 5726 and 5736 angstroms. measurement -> 0.12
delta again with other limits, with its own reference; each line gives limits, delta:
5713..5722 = -0.05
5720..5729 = 0.05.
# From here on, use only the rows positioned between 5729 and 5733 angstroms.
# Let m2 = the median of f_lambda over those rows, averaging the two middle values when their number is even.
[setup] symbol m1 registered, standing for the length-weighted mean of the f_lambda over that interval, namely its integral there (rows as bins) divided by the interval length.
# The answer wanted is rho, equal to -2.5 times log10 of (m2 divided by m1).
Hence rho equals 0.0033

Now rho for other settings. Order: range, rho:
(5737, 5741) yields -0.0015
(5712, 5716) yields 0.0006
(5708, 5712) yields 0.0016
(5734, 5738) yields -0.0058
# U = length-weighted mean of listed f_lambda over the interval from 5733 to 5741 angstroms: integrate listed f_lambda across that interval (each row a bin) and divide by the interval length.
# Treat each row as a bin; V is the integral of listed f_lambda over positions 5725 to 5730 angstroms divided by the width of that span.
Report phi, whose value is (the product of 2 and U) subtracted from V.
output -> -1.97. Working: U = 1.92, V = 1.88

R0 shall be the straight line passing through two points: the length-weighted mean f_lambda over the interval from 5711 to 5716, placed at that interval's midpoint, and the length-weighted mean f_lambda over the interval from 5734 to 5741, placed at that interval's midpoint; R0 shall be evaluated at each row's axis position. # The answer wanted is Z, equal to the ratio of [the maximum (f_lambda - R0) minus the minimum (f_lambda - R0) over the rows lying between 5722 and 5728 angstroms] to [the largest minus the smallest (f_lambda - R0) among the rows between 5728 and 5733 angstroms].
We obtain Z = 0.2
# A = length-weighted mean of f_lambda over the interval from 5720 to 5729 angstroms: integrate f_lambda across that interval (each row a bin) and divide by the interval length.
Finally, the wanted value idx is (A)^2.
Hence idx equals 3.5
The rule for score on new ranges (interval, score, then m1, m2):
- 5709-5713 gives 1.79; 1.79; 1.794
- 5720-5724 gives 1.86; 1.85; 1.862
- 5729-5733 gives 1.89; 1.89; 1.889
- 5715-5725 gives 1.87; 1.84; 1.872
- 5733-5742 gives 1.94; 1.92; 1.942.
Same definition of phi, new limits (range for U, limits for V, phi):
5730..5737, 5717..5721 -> -1.98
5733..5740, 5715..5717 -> -2.05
